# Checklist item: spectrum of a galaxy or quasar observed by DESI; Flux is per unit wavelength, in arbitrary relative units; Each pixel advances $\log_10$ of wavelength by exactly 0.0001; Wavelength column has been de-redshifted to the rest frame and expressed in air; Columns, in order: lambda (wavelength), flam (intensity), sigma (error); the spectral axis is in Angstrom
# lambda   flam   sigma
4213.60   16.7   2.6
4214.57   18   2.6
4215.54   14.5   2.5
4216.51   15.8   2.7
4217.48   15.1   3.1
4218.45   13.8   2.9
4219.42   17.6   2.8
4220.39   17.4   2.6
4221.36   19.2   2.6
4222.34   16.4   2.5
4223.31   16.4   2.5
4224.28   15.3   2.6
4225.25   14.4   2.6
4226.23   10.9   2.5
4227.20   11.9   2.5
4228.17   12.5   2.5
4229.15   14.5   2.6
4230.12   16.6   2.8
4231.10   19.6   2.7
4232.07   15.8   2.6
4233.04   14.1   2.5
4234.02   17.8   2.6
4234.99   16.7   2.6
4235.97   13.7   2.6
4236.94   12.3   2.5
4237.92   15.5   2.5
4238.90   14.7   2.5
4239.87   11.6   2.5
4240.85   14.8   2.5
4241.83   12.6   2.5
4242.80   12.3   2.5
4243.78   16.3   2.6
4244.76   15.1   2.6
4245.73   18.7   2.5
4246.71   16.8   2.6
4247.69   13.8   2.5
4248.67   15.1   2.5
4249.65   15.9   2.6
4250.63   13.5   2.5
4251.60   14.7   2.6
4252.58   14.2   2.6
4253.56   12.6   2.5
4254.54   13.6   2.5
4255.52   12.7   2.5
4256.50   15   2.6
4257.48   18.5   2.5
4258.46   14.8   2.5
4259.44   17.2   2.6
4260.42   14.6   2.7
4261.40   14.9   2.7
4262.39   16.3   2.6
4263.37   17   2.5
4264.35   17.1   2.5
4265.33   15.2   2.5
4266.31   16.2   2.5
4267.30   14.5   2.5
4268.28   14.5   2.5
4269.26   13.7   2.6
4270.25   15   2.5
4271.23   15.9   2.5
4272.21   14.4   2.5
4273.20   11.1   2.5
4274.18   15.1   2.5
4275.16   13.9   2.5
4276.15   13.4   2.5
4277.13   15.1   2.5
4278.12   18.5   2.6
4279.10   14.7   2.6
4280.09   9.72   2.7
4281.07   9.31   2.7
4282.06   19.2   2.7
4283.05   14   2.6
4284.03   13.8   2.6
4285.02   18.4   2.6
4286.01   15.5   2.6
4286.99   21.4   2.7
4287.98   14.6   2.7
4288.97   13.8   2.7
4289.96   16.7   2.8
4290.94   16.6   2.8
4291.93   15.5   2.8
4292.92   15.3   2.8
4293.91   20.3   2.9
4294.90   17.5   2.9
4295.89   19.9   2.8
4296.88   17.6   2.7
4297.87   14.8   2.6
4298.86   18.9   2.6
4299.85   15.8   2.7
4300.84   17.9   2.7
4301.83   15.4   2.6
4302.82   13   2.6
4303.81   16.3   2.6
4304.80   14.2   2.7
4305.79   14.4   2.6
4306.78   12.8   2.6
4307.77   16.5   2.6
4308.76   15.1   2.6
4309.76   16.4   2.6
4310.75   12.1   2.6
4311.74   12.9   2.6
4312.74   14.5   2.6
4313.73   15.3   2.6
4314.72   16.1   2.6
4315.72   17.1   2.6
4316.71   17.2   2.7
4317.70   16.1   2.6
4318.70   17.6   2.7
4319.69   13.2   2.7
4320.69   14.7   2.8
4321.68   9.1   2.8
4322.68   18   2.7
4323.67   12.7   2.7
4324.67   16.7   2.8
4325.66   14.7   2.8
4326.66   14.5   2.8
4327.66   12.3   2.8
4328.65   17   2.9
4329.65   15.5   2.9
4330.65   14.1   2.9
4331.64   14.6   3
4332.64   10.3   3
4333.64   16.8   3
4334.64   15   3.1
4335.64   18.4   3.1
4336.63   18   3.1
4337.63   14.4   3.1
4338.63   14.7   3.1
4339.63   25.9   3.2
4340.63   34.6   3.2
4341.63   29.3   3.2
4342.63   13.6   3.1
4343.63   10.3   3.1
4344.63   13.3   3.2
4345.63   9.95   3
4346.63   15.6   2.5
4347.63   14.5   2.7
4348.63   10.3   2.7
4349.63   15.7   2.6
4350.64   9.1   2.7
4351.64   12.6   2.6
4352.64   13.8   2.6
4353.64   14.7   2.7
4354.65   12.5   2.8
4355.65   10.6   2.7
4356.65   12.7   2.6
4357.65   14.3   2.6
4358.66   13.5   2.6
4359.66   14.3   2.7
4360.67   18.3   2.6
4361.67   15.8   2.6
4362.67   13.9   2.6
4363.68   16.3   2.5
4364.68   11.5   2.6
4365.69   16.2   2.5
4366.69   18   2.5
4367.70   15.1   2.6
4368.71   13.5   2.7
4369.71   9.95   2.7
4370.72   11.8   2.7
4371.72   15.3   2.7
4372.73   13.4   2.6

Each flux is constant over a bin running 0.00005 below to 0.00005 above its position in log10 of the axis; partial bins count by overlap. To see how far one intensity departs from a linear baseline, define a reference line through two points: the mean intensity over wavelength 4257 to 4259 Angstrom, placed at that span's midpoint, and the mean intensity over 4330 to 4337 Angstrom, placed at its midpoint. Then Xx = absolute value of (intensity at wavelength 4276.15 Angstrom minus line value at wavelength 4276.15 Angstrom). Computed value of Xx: 2.9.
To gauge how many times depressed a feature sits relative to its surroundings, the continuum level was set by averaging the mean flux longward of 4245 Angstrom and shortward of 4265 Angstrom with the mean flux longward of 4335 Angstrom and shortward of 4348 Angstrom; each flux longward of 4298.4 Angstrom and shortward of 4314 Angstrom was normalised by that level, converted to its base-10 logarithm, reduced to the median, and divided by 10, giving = -0.0039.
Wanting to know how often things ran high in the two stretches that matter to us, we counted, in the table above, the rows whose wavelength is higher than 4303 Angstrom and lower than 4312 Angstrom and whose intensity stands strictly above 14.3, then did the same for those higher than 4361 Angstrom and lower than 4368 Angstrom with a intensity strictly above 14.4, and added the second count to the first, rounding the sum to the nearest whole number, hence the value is 10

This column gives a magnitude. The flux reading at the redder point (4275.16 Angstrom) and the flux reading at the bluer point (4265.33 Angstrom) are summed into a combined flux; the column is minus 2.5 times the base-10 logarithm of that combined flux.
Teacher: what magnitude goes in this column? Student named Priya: -3.66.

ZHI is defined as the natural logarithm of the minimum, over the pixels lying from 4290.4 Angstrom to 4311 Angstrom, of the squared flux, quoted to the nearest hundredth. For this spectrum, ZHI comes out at 4.99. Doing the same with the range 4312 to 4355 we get 4.42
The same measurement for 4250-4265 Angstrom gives 5.07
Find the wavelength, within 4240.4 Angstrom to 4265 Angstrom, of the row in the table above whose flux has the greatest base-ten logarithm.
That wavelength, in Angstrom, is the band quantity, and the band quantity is 4245.73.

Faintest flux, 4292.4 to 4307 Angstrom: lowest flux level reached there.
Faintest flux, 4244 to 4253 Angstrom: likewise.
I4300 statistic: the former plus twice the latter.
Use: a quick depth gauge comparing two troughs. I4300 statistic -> 40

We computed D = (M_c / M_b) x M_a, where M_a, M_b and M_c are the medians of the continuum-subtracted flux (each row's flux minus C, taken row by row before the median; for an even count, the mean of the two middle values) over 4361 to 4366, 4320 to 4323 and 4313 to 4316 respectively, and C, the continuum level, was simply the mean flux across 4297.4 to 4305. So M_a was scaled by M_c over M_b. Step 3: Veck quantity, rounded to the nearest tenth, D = 0.0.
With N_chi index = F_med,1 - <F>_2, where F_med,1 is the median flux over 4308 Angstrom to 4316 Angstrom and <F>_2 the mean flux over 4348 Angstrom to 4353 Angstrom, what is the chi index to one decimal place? 2.9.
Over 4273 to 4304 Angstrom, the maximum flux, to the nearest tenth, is 21.4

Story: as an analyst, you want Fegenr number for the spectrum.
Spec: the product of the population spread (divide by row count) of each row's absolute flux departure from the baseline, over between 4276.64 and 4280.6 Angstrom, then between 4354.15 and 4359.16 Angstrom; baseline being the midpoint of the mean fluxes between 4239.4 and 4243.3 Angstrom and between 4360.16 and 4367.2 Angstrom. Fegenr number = 2.3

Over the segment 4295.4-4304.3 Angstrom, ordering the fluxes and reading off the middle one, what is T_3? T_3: 16.3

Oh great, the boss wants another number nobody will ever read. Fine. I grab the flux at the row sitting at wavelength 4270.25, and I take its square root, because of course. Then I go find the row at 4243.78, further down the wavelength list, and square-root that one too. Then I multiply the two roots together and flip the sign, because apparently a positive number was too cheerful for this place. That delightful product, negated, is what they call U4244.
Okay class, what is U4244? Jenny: -15.6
